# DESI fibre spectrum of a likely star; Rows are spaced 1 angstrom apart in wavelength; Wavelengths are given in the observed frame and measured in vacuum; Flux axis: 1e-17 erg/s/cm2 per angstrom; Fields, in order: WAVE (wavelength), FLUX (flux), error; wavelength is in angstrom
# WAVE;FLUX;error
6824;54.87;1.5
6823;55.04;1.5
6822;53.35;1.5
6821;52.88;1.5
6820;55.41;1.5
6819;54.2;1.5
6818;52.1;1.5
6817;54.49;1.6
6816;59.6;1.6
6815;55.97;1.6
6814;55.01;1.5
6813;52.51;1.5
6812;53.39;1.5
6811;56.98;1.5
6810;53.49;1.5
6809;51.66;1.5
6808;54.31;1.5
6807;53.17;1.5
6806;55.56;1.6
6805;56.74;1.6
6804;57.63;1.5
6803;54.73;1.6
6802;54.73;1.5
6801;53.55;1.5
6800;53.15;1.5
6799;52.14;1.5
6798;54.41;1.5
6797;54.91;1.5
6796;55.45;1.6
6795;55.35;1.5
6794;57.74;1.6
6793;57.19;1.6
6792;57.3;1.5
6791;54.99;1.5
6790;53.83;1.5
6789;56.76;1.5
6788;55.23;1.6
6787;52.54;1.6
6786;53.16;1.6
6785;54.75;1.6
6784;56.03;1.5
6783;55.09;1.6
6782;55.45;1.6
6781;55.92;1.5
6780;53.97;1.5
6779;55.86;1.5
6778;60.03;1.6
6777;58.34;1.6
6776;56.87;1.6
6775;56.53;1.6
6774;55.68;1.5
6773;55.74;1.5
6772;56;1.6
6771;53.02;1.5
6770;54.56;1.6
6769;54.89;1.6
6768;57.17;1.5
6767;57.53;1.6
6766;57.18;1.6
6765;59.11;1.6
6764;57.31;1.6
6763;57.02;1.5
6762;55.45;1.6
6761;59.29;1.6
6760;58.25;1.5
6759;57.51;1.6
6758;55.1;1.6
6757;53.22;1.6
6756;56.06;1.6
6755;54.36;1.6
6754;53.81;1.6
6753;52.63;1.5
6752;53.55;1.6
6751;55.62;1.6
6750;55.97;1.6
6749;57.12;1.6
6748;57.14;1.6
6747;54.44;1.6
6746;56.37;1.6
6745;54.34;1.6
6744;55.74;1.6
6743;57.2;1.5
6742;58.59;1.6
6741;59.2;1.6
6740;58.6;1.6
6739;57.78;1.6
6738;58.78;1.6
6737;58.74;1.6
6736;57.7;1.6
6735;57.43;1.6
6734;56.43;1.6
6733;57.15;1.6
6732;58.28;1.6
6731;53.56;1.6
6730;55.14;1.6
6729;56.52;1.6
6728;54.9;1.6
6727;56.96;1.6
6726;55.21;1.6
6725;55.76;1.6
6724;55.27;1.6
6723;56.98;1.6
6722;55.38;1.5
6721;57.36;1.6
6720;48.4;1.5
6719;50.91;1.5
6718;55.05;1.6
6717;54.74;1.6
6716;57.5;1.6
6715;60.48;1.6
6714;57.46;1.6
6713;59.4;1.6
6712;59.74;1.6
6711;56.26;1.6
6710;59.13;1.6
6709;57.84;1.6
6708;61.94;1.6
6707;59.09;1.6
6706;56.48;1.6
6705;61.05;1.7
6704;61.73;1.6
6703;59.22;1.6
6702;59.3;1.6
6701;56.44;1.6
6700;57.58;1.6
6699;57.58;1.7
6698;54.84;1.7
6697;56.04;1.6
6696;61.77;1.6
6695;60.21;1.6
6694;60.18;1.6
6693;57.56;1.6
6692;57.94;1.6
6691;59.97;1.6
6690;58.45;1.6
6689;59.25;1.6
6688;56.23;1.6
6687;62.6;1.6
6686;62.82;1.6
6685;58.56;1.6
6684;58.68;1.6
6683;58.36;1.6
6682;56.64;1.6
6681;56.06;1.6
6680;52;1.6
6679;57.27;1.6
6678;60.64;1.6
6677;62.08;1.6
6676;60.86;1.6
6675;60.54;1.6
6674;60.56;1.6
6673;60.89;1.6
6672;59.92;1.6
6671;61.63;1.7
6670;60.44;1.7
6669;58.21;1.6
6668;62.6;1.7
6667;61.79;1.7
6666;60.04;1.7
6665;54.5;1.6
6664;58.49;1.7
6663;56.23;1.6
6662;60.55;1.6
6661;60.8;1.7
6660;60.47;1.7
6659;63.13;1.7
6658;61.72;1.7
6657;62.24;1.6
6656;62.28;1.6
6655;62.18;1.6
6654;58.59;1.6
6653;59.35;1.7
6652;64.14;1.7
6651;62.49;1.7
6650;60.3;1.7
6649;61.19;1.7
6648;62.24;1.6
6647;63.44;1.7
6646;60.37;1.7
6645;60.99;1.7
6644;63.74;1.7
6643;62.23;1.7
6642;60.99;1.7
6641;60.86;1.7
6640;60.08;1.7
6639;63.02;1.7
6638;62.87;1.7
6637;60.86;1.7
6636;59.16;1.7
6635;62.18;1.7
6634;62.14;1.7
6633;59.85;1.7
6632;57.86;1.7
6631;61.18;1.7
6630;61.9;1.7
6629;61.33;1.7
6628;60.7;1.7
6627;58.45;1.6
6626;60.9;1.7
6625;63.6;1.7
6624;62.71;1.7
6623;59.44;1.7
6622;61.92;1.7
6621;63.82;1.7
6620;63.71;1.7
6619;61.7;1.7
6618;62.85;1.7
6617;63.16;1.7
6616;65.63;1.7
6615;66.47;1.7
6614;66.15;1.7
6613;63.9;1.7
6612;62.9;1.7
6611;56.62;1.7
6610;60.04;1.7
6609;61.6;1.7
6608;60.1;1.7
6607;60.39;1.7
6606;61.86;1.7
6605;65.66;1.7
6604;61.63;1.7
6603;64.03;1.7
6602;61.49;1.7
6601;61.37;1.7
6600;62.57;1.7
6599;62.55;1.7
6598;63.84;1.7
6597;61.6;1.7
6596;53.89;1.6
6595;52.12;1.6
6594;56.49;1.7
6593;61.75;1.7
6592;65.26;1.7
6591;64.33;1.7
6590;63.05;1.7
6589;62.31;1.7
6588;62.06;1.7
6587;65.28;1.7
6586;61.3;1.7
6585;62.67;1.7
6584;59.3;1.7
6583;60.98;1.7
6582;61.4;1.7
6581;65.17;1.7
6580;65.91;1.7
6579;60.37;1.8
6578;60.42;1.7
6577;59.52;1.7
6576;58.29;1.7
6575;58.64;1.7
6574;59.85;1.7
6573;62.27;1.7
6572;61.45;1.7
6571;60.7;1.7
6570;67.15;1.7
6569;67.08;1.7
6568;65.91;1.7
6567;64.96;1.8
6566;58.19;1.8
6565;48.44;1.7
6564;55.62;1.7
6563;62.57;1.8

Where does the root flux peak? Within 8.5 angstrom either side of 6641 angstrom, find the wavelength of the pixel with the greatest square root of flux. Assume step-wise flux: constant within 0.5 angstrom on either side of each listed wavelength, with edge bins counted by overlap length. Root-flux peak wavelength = 6644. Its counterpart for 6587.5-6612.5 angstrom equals 6605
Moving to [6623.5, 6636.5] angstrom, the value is 6625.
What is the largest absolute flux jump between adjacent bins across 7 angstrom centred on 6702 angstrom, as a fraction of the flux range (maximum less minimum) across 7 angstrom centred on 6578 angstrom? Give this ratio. 0.38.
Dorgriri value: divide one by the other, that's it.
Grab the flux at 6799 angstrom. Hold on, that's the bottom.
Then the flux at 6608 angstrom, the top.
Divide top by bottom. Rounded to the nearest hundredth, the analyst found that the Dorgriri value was 1.15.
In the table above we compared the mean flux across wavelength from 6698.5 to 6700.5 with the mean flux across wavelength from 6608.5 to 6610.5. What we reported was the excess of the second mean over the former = 3.2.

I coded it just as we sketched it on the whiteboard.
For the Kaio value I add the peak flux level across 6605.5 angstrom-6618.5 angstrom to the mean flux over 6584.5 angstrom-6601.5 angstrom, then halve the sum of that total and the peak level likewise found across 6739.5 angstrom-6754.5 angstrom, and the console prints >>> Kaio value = 93.5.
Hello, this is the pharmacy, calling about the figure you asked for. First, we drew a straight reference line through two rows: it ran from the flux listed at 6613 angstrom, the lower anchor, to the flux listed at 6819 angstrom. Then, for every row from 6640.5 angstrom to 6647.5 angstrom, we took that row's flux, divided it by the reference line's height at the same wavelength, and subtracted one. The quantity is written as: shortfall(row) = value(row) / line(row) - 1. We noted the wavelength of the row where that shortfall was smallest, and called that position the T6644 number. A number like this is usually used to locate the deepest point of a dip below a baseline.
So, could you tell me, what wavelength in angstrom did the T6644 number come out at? 6646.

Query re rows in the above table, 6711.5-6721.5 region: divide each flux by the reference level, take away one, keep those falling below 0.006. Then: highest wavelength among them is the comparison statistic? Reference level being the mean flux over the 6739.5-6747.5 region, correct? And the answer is 6720 angstrom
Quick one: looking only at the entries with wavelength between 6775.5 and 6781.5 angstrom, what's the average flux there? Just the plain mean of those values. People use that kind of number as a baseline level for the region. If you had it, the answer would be 57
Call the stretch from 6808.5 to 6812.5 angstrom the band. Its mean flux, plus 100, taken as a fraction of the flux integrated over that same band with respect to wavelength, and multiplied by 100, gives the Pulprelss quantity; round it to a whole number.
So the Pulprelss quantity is 71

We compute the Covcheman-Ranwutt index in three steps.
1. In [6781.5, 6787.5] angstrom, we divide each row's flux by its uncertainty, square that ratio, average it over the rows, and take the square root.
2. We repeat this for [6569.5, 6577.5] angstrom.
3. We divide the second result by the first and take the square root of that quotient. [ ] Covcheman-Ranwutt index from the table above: 1.02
